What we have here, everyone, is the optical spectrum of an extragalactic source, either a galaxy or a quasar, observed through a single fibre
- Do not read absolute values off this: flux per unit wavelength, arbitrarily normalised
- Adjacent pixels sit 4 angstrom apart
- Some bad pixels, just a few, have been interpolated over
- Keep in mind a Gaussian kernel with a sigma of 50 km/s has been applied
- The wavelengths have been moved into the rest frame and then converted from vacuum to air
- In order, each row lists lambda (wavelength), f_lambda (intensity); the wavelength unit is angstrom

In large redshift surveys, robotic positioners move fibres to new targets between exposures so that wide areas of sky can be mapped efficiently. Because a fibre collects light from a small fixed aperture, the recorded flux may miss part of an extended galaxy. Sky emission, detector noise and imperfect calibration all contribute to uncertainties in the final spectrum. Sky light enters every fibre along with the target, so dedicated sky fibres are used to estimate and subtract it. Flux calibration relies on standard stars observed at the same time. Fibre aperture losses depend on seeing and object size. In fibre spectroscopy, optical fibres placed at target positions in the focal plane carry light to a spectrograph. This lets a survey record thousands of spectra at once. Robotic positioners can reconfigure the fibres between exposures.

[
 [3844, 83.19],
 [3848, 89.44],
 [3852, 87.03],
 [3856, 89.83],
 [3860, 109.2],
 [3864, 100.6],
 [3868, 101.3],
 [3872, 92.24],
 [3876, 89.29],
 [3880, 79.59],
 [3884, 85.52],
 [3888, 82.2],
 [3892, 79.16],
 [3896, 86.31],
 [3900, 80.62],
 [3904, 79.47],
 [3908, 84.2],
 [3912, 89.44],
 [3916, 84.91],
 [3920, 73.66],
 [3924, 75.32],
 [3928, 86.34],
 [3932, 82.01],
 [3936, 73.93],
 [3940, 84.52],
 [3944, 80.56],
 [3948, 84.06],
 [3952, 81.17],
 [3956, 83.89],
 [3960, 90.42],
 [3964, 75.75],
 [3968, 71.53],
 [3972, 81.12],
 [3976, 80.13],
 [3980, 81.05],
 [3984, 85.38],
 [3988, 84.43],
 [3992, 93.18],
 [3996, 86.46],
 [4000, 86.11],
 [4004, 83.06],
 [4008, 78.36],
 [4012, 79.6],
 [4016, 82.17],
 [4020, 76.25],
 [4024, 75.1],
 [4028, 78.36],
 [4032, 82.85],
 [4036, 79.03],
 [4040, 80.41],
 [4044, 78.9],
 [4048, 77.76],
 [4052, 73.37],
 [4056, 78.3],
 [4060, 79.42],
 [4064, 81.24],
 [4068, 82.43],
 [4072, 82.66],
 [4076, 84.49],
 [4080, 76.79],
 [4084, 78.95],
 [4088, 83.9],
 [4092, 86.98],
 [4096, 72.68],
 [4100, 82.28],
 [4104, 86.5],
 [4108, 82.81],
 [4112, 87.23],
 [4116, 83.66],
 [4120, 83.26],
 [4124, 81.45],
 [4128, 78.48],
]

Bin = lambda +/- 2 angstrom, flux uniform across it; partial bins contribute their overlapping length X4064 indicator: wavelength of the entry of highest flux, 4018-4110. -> 4092 angstrom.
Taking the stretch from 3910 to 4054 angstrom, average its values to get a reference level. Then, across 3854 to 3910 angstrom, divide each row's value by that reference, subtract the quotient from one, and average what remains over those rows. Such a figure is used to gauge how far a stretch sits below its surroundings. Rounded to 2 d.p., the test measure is -0.09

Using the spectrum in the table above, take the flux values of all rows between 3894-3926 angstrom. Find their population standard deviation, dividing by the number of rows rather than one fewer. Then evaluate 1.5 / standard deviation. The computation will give 0.29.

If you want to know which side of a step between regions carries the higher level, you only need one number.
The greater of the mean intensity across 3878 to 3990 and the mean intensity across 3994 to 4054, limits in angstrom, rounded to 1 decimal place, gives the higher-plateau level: 81.7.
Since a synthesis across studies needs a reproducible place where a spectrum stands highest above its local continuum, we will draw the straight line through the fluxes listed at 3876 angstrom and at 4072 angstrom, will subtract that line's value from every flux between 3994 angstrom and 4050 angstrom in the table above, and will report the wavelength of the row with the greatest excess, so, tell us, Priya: 3996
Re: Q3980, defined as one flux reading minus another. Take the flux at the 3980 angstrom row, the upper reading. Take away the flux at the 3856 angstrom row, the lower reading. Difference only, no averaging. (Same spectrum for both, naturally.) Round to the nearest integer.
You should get -9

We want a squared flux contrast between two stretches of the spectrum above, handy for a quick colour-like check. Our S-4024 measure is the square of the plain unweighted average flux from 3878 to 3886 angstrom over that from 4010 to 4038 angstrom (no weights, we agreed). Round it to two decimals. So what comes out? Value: 1.09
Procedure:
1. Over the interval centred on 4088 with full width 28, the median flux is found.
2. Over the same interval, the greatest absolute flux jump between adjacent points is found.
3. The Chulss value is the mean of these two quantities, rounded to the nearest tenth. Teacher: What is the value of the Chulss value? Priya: 48.3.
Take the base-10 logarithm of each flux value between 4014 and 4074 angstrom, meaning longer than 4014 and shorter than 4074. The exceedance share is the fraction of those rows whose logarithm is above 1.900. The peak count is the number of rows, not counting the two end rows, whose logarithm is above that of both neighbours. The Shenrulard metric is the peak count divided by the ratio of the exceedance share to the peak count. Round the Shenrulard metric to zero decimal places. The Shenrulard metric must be 10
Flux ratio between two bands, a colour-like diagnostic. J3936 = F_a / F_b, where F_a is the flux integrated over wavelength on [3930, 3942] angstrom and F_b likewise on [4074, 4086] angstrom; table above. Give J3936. 1.00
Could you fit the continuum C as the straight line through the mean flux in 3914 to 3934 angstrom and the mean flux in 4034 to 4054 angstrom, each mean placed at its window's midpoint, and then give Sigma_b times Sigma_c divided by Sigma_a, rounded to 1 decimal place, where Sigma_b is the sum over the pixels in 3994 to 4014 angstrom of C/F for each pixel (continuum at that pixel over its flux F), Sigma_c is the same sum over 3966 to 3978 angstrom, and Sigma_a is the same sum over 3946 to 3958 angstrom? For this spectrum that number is 5.1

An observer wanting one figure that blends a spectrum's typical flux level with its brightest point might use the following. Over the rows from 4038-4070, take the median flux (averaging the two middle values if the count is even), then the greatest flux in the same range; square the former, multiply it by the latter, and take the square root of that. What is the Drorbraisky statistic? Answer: 719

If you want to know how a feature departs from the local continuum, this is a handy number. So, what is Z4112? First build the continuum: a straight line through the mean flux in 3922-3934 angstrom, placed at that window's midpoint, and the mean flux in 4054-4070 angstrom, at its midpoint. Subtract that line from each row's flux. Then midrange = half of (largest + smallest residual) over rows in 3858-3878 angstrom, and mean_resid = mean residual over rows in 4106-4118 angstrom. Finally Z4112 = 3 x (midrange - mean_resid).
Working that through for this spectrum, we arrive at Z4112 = 39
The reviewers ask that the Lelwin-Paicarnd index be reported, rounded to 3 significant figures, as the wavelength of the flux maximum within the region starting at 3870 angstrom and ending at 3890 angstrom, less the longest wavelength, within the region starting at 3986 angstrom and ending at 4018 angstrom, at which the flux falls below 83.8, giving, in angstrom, -144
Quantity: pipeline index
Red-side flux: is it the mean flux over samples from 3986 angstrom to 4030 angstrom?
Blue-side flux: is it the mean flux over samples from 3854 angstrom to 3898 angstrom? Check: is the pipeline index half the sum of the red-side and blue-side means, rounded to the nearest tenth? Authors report 86.3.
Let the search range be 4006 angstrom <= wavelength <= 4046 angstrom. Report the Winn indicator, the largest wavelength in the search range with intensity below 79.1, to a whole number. 4044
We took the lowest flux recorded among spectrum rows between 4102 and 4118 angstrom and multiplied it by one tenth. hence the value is 8.3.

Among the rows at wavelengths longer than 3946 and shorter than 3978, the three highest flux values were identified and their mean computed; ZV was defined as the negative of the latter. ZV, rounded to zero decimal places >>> -86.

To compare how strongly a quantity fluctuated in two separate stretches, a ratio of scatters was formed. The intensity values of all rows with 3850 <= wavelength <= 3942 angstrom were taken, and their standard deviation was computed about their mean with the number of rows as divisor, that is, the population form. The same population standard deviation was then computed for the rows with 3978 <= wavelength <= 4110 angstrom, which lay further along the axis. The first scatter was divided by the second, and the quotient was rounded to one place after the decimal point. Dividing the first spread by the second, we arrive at 2.0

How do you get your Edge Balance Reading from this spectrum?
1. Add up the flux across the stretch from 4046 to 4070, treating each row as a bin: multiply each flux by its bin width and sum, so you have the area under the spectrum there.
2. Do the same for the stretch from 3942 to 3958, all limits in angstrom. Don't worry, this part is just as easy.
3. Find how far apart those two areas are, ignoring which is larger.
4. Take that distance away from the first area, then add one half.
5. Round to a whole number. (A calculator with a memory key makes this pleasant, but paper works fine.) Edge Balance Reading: 1319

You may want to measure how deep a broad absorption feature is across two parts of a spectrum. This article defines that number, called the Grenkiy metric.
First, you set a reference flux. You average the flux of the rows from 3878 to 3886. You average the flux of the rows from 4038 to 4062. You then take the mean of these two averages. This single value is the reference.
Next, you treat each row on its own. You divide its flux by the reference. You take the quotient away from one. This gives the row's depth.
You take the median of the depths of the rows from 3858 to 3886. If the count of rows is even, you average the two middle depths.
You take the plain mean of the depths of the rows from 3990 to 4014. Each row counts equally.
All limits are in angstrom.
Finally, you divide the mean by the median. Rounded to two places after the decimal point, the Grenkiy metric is 0.35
